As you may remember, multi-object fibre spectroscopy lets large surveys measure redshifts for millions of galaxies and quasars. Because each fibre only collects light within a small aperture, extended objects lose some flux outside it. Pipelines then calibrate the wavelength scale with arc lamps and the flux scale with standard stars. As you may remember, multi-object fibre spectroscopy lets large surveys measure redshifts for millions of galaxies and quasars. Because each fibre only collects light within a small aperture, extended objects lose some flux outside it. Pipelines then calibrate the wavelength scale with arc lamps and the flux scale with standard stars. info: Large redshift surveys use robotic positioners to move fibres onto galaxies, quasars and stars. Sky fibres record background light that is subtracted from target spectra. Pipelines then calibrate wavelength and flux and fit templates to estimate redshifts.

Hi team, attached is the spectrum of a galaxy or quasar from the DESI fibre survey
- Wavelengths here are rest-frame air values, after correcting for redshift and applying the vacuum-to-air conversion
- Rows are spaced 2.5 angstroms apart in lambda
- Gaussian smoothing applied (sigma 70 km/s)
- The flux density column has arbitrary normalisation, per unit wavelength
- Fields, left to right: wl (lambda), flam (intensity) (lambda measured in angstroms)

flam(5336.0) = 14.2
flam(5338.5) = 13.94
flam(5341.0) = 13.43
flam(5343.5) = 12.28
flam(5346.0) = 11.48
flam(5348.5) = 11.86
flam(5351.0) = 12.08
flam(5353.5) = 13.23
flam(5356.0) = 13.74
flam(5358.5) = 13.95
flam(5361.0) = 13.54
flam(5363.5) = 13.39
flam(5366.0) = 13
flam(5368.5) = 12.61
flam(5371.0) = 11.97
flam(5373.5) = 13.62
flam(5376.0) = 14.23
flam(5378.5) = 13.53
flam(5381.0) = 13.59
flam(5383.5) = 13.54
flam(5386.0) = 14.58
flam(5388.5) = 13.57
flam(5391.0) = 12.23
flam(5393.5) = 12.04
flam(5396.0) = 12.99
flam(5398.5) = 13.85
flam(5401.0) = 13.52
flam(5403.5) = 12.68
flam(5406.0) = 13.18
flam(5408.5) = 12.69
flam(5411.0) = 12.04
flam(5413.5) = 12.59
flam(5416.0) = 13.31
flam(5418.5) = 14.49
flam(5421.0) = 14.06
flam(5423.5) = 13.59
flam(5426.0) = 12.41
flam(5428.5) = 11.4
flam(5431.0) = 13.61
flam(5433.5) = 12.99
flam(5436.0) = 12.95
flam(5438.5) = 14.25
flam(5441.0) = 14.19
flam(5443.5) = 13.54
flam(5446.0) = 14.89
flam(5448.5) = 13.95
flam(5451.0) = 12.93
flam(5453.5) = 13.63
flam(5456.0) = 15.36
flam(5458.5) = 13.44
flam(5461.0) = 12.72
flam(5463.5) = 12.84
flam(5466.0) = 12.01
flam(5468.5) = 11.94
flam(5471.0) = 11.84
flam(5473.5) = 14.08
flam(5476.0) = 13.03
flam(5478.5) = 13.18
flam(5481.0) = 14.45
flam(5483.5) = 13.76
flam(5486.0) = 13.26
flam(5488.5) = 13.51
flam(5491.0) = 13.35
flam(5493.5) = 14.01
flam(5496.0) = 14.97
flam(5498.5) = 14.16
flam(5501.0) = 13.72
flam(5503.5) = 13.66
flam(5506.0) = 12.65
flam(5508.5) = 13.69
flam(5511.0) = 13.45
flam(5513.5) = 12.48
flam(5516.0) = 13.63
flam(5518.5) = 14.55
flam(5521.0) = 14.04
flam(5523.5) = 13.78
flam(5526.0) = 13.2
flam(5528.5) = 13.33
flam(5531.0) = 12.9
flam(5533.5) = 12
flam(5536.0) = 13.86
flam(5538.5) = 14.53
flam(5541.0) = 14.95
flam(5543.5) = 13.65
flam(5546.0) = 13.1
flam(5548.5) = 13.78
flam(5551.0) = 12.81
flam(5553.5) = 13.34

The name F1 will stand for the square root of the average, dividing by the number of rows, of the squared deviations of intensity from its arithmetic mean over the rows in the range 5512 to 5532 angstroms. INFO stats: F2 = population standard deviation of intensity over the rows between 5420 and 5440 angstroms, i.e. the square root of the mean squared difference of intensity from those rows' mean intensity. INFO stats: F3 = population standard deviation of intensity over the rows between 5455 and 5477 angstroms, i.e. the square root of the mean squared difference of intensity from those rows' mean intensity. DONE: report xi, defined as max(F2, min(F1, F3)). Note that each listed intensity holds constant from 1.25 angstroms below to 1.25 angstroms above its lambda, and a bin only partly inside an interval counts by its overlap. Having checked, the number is 0.87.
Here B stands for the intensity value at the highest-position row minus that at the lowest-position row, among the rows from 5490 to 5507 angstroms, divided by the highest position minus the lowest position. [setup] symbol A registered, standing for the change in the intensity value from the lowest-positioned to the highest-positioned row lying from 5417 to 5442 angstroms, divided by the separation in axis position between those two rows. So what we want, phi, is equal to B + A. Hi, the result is -0.06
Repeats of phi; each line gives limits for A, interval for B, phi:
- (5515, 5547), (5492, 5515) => -0.09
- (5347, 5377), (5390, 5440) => 0.13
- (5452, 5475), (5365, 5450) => 0.03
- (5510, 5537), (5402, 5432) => 0.05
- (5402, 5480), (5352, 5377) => 0.05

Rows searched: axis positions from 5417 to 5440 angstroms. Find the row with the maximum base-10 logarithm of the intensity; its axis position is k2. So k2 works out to 5418.5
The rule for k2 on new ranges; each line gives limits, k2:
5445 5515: 5456.0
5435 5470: 5456.0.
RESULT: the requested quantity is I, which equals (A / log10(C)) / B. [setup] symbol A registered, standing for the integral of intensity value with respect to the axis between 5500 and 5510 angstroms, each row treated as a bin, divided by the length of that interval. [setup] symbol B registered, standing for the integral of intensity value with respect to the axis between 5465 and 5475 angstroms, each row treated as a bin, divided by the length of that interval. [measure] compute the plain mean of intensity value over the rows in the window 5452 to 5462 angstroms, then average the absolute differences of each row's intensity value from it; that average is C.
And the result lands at -10.3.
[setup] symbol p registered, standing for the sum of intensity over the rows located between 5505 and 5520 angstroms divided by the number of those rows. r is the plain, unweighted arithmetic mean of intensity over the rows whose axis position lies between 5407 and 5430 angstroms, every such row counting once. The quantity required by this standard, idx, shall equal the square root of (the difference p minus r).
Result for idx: 0.7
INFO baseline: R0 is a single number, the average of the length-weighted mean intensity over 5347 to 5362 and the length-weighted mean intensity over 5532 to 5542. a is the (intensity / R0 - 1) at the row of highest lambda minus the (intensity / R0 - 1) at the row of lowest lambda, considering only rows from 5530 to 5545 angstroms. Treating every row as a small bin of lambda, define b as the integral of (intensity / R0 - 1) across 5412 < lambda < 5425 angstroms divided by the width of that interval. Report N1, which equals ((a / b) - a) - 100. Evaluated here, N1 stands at -95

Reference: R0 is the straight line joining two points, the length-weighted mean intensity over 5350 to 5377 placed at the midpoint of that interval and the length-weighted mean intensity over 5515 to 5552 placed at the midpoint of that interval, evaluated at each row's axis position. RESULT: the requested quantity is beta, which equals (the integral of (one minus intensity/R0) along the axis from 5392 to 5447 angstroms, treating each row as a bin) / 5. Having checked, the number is 0.10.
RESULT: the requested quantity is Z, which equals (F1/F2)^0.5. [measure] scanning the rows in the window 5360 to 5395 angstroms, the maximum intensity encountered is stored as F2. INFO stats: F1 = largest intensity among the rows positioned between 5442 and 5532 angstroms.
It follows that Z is 1.03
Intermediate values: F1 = 15.36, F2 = 14.58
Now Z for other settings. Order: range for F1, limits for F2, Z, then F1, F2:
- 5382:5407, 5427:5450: 0.99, 14.58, 14.89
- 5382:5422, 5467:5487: 1.00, 14.58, 14.45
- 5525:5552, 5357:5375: 1.04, 14.95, 13.95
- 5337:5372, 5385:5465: 0.95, 13.95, 15.36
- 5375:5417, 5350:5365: 1.02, 14.58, 13.95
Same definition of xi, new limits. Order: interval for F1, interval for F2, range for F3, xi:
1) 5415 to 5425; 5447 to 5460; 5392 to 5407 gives 0.82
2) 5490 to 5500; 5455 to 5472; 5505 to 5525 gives 1.15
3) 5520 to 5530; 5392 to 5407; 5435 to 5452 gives 0.58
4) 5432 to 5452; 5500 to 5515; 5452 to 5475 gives 0.68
